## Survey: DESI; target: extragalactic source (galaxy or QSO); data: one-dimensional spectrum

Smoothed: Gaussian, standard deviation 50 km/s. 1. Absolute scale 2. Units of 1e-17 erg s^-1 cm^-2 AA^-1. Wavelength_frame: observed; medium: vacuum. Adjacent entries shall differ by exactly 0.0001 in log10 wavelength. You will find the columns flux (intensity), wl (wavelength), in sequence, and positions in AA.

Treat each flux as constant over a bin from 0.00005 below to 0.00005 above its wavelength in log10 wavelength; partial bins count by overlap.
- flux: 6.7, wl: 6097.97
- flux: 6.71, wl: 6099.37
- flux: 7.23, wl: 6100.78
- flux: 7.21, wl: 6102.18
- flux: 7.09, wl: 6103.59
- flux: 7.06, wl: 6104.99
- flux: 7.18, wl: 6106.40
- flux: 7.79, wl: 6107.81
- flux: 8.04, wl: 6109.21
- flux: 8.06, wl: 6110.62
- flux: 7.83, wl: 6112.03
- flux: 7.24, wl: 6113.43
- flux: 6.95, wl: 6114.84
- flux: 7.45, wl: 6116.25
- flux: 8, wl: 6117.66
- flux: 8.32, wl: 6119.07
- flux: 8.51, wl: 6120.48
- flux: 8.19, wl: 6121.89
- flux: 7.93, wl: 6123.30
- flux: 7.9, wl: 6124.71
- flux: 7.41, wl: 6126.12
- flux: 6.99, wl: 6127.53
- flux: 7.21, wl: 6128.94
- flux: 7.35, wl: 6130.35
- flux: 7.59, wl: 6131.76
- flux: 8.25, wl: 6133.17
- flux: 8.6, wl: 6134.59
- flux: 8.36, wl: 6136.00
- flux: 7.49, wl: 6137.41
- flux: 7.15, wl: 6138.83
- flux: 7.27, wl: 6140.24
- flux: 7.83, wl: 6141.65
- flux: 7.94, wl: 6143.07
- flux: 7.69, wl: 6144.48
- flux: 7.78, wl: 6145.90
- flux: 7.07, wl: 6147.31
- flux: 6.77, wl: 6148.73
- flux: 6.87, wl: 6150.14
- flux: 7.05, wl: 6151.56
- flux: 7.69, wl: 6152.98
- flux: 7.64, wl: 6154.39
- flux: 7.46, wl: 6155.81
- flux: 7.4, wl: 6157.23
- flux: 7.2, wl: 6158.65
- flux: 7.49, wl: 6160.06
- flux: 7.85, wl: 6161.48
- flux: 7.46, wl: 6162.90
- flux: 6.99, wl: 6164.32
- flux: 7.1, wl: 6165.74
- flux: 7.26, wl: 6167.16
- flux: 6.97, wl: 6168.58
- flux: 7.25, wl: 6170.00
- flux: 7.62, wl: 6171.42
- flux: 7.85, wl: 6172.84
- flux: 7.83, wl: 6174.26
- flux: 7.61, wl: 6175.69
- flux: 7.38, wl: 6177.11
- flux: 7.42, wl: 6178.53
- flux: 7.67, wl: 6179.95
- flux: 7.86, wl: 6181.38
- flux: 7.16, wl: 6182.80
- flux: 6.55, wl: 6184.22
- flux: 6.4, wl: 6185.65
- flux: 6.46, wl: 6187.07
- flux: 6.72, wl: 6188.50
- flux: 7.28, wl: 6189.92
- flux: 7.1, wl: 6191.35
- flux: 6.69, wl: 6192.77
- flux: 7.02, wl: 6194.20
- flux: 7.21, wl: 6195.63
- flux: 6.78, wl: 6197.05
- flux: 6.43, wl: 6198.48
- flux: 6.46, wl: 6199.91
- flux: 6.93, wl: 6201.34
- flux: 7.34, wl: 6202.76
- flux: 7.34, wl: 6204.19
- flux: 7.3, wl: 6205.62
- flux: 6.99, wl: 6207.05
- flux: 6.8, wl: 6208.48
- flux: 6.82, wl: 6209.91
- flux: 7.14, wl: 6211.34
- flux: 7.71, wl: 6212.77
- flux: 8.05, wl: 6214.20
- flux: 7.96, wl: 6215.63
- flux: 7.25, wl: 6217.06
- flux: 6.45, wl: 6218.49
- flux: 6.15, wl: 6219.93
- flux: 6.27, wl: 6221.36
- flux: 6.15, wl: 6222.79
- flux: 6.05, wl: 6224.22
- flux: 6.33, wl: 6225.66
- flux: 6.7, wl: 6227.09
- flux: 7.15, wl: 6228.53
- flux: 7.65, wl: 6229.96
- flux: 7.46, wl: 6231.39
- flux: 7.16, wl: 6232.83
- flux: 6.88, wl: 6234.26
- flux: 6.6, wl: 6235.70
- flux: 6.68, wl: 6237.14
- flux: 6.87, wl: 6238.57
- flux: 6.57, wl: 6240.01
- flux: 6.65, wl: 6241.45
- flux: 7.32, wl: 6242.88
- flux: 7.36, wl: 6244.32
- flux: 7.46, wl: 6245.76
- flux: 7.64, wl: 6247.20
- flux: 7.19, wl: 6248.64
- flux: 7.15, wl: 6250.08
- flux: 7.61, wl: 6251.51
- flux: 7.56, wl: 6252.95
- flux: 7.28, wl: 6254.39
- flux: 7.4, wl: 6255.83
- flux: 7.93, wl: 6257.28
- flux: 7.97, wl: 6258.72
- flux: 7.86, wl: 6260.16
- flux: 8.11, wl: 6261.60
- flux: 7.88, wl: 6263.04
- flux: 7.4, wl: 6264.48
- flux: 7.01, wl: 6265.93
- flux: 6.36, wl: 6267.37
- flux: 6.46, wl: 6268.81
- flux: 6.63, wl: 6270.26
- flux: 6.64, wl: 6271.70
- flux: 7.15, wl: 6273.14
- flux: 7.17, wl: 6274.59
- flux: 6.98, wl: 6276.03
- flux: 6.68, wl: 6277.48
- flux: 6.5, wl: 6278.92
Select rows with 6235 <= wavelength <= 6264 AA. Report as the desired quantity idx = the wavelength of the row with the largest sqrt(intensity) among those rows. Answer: 6261.60 AA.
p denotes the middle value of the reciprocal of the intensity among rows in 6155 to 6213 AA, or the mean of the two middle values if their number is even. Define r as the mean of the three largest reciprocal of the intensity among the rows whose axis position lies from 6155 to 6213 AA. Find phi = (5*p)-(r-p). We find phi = 0.677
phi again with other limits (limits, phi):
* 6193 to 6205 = 0.708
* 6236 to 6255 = 0.673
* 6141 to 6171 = 0.665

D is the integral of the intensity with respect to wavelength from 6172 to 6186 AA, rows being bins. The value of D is 104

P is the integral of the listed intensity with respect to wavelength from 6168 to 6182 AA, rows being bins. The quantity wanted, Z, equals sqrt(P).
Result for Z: 10.3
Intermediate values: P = 106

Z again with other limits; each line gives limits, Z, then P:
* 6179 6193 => 9.9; 98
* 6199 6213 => 9.9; 99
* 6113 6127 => 10.4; 109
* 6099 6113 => 10.2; 104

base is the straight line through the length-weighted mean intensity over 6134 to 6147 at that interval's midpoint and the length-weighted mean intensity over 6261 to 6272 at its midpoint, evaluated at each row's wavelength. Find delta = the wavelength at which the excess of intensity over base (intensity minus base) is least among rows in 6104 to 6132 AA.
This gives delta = 6114.84 AA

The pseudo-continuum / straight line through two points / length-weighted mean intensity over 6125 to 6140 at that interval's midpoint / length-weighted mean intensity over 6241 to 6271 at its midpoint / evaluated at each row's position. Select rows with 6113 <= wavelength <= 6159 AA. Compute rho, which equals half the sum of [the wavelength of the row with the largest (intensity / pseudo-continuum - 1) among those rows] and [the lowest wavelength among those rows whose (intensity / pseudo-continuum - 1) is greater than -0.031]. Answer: 6125.4 AA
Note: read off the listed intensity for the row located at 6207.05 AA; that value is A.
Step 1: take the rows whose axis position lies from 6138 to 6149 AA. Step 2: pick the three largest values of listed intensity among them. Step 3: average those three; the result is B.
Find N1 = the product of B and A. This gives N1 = 54.9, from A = 6.99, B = 7.85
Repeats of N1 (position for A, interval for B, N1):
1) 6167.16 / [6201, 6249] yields 57.4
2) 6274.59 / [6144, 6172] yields 55.7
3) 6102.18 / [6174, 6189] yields 56.1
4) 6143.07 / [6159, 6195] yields 62.4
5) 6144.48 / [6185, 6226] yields 60.8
